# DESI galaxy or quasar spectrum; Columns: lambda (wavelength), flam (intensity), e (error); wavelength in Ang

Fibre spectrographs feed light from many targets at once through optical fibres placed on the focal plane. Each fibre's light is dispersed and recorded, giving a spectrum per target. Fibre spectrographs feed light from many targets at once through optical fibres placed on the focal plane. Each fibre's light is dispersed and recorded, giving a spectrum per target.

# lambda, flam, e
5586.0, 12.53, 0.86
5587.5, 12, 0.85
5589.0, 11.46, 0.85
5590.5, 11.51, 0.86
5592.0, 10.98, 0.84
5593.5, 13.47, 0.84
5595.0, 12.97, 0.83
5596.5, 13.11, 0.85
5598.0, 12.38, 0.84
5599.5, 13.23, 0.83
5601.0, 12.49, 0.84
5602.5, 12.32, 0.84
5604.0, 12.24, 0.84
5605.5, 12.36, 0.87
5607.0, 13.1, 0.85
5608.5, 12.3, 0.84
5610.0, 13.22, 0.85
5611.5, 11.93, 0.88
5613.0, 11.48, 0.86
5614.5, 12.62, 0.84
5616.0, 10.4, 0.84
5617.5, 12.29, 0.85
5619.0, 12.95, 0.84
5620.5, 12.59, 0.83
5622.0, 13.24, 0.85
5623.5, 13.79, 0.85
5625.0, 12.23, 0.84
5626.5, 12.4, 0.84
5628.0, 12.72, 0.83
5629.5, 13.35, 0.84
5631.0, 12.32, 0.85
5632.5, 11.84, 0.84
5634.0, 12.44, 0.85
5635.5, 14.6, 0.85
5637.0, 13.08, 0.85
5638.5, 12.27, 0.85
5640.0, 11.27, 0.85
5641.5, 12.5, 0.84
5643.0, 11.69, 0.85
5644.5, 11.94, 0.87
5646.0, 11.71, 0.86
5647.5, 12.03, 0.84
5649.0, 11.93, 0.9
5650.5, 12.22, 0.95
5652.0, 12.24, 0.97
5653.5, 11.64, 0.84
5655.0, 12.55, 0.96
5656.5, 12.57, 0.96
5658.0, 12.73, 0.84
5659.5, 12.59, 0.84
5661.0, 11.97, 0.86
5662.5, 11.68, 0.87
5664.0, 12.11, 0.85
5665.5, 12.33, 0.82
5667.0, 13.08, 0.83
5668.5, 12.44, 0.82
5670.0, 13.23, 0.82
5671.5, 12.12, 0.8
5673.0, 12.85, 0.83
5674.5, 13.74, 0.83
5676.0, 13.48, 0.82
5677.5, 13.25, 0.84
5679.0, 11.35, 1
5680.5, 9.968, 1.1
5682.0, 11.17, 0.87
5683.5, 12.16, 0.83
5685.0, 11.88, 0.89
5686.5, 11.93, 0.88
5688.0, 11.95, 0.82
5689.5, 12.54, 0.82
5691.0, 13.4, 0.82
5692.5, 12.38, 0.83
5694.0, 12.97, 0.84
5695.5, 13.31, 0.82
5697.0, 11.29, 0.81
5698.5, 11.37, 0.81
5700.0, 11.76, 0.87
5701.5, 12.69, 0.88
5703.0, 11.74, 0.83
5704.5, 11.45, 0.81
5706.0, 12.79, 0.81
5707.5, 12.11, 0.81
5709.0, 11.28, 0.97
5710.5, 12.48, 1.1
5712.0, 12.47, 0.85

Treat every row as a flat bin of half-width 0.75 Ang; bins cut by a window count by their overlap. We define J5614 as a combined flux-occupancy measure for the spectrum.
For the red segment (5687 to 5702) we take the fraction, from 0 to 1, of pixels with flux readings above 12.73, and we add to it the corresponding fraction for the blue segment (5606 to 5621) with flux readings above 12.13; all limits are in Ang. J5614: 1.00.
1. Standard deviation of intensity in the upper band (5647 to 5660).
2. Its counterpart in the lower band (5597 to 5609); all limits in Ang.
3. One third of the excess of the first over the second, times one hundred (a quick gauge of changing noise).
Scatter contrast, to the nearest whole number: -1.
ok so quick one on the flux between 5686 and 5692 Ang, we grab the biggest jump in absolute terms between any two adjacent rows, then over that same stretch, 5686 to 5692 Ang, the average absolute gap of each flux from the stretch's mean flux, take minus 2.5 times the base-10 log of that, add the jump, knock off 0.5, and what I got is 1.08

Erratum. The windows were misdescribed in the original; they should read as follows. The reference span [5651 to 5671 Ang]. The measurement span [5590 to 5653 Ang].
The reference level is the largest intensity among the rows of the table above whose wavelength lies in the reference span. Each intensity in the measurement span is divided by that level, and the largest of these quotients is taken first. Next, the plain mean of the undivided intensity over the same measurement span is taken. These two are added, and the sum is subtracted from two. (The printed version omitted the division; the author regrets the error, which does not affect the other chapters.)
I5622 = -11.5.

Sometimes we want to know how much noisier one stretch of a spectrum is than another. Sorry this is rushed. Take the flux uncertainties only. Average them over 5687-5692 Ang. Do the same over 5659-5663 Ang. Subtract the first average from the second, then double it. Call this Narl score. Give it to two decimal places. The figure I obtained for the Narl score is 0.07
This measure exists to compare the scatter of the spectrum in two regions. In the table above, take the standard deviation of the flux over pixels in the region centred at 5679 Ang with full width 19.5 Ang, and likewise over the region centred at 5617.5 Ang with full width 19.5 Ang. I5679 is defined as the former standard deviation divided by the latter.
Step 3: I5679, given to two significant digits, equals 1.2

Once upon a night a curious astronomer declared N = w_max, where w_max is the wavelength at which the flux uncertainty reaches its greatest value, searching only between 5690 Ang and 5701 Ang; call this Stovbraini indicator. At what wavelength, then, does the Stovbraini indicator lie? 5700.0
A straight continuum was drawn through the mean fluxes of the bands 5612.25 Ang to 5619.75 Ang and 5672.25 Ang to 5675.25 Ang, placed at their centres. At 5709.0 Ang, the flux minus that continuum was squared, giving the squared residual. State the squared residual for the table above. 8.0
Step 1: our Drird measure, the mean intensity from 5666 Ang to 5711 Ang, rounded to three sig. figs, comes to 12.3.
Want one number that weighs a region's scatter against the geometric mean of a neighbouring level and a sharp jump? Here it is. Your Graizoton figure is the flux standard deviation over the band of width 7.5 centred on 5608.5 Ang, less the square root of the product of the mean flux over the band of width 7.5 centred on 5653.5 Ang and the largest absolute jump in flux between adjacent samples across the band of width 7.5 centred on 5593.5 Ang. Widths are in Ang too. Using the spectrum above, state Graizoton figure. -5.0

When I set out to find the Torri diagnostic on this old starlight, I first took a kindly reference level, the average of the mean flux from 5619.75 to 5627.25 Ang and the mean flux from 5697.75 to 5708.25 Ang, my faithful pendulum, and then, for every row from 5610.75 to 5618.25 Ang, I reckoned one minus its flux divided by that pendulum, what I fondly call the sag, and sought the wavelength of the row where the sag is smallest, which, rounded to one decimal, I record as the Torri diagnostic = 5614.5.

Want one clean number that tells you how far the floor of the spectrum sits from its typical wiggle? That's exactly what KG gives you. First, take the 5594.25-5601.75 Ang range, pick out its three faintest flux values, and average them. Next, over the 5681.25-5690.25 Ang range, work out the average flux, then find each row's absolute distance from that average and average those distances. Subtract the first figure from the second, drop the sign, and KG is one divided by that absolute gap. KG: 0.0811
